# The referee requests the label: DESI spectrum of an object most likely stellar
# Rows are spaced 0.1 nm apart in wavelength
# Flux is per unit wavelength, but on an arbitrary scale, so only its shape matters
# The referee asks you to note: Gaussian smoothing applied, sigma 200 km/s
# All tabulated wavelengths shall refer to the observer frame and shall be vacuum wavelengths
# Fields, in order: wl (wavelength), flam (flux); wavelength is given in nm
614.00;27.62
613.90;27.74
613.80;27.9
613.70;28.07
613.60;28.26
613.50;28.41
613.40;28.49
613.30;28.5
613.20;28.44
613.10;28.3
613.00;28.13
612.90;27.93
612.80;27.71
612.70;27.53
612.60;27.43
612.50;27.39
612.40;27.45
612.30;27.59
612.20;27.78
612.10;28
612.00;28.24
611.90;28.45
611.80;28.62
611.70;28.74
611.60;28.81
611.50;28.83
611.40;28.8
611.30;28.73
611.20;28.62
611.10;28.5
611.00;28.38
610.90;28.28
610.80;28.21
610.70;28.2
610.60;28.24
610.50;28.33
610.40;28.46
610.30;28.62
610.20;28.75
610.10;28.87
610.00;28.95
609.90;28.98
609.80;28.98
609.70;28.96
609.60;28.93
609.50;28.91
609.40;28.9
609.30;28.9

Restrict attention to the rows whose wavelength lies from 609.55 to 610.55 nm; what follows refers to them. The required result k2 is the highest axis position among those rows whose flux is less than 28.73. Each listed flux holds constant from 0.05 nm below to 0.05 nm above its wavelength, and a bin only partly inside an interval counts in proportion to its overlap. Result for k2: 610.50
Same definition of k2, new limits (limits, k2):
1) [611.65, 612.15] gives 612.10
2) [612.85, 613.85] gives 613.80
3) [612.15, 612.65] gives 612.60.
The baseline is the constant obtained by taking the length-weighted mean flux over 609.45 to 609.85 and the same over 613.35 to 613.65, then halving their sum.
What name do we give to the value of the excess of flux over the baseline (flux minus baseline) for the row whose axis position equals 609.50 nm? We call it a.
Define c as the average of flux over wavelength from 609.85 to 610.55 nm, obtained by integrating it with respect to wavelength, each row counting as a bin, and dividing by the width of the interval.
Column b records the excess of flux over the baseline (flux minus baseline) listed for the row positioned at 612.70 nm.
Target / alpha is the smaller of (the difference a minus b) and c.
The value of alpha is 1.4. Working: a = 0.2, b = -1.1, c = 28.7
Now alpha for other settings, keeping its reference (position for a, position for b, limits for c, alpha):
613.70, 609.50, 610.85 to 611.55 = -0.8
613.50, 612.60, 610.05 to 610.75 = 1.0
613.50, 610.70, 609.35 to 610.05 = 0.2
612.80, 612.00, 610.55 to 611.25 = -0.5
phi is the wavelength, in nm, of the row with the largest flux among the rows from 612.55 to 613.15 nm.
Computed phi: 613.10 nm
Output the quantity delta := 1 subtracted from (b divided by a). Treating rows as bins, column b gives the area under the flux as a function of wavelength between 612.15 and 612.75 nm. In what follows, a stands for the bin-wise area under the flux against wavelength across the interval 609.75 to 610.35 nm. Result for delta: -0.046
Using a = 17.3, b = 16.5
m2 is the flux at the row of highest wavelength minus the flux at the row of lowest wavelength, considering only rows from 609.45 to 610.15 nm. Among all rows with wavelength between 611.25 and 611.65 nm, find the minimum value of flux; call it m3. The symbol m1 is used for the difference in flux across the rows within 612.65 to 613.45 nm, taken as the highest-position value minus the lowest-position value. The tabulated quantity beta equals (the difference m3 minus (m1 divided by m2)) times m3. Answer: 1515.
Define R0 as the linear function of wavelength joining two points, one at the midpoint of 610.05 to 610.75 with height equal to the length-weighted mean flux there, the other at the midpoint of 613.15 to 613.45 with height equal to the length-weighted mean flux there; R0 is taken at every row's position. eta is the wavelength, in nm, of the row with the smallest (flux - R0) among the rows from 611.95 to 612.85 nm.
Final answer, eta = 612.50 nm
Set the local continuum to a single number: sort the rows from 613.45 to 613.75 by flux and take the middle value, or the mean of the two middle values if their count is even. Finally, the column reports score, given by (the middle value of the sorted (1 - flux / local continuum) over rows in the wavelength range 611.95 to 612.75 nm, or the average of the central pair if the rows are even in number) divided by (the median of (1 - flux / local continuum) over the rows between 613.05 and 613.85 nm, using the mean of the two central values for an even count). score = -7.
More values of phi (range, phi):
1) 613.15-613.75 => 613.30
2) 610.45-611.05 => 611.00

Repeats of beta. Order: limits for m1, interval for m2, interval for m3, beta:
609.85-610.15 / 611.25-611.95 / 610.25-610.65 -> 786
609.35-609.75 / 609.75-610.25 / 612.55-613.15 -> 760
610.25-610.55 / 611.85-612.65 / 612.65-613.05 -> 750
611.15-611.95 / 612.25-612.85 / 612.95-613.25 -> 831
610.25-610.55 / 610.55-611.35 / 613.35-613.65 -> 815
